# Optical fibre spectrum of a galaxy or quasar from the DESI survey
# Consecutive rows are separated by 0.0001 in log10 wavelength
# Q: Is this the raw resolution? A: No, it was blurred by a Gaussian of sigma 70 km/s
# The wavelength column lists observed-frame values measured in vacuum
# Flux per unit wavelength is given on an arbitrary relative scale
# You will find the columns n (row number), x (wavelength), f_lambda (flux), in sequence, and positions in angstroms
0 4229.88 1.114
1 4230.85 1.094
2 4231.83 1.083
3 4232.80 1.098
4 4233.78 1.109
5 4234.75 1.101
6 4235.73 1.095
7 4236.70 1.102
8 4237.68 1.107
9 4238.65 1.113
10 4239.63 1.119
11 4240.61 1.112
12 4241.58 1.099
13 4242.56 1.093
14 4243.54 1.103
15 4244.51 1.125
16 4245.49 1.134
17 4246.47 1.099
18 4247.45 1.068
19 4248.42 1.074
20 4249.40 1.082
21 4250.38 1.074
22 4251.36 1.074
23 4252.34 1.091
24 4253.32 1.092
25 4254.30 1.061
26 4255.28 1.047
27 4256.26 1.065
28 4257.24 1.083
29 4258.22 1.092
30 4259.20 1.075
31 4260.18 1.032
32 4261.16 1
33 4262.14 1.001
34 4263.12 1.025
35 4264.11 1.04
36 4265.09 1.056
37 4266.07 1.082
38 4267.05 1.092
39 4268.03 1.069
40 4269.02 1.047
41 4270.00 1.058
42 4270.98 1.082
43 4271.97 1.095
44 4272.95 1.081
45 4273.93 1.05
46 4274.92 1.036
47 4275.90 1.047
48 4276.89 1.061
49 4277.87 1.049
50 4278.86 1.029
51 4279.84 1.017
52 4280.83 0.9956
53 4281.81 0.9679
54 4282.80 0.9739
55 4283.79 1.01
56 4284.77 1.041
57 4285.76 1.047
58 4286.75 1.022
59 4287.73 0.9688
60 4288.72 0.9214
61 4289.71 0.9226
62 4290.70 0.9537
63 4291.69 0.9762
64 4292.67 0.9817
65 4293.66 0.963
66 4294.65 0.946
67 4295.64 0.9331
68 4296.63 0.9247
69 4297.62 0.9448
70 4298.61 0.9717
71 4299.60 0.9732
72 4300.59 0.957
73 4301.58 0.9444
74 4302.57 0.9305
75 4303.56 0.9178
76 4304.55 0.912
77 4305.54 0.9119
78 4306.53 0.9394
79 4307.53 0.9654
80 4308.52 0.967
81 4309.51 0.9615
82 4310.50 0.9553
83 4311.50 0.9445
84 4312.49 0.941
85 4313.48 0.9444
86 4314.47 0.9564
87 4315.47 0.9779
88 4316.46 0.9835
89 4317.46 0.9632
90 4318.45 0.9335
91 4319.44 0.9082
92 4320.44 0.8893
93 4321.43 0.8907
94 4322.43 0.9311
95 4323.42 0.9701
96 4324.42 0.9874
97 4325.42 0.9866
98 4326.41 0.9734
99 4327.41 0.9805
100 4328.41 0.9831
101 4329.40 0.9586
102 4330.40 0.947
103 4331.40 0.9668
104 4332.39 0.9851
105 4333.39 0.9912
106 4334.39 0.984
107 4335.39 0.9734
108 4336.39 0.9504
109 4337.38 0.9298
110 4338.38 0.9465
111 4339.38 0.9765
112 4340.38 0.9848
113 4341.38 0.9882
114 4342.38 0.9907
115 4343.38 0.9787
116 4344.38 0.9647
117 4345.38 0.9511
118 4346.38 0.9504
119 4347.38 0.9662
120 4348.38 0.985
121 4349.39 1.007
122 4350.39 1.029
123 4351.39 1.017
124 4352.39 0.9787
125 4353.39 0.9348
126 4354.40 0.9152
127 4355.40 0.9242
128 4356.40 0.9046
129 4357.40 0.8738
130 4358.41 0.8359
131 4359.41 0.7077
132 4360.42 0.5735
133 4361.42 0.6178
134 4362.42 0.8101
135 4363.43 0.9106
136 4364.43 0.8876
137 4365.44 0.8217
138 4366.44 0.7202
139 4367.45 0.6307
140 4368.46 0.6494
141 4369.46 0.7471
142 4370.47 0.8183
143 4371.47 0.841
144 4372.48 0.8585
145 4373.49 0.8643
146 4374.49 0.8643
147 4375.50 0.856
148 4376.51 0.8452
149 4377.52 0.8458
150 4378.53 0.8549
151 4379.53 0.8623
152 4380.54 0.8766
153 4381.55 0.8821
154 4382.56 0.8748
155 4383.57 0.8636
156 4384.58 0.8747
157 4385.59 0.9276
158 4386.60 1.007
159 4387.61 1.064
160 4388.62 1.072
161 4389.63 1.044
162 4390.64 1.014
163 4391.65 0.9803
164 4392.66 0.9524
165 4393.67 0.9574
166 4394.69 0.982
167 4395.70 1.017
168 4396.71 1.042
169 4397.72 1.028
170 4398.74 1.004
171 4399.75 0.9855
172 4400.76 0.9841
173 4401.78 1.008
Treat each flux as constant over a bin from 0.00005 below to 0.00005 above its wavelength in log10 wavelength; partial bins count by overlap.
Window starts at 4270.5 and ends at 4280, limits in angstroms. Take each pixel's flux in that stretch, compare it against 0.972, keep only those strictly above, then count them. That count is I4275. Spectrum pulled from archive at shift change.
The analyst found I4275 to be 10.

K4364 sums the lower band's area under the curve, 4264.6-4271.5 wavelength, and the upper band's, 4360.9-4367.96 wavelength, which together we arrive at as 12.8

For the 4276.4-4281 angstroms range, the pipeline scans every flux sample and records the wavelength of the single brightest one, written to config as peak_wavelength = 4276.89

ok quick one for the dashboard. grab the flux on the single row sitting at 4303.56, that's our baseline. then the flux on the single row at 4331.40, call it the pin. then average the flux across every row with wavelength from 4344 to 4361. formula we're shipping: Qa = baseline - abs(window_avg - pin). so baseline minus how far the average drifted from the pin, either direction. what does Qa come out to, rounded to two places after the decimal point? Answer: 0.86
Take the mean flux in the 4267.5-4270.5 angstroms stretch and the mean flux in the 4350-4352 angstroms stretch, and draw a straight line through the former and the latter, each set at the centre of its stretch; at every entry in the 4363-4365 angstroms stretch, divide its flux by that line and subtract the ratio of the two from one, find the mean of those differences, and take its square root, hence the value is 0.34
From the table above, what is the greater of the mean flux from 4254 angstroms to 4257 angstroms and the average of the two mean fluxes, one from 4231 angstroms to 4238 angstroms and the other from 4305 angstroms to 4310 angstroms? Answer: 1.06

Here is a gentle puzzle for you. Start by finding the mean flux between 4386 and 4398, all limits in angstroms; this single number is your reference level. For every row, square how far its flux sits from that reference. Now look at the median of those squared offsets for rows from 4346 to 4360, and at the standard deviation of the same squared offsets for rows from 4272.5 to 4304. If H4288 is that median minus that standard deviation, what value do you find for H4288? 0.0023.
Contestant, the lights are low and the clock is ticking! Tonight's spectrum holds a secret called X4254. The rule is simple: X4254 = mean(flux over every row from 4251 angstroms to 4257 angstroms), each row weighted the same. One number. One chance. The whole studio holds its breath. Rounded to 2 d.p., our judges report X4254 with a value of 1.07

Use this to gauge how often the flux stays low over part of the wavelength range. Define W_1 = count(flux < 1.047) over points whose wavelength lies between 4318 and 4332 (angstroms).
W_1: 14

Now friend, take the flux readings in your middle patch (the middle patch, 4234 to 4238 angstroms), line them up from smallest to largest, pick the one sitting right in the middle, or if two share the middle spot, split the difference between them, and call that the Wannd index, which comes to 1.10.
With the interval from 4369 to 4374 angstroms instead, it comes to 0.84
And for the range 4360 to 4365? 0.81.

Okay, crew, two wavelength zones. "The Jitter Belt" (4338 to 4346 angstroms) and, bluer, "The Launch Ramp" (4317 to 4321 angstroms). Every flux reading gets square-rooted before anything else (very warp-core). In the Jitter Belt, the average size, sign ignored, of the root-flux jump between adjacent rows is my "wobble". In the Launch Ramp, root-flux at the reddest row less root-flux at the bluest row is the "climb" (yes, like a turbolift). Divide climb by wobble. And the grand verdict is -6.3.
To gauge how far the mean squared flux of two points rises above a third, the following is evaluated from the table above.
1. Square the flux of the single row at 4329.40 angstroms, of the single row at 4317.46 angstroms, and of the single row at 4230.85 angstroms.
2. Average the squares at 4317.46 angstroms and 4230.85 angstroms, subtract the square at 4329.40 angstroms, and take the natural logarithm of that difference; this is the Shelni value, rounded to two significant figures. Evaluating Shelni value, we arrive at -1.9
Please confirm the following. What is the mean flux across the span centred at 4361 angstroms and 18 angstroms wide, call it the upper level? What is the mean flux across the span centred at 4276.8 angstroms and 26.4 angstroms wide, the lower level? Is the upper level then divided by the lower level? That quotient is 0.78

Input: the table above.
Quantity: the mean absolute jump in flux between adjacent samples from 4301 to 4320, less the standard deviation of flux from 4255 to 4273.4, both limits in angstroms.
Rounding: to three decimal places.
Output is -0.016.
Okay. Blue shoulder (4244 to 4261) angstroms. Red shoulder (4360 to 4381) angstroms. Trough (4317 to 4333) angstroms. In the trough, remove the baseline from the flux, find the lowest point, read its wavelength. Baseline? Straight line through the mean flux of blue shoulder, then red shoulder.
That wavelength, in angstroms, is 4320.44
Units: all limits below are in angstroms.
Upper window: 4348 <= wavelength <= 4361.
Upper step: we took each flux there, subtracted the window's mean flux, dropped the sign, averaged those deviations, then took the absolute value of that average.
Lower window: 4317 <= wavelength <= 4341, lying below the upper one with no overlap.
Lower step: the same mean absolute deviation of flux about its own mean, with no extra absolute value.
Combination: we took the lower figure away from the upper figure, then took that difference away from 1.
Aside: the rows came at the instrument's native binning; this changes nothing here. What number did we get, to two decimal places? 0.93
